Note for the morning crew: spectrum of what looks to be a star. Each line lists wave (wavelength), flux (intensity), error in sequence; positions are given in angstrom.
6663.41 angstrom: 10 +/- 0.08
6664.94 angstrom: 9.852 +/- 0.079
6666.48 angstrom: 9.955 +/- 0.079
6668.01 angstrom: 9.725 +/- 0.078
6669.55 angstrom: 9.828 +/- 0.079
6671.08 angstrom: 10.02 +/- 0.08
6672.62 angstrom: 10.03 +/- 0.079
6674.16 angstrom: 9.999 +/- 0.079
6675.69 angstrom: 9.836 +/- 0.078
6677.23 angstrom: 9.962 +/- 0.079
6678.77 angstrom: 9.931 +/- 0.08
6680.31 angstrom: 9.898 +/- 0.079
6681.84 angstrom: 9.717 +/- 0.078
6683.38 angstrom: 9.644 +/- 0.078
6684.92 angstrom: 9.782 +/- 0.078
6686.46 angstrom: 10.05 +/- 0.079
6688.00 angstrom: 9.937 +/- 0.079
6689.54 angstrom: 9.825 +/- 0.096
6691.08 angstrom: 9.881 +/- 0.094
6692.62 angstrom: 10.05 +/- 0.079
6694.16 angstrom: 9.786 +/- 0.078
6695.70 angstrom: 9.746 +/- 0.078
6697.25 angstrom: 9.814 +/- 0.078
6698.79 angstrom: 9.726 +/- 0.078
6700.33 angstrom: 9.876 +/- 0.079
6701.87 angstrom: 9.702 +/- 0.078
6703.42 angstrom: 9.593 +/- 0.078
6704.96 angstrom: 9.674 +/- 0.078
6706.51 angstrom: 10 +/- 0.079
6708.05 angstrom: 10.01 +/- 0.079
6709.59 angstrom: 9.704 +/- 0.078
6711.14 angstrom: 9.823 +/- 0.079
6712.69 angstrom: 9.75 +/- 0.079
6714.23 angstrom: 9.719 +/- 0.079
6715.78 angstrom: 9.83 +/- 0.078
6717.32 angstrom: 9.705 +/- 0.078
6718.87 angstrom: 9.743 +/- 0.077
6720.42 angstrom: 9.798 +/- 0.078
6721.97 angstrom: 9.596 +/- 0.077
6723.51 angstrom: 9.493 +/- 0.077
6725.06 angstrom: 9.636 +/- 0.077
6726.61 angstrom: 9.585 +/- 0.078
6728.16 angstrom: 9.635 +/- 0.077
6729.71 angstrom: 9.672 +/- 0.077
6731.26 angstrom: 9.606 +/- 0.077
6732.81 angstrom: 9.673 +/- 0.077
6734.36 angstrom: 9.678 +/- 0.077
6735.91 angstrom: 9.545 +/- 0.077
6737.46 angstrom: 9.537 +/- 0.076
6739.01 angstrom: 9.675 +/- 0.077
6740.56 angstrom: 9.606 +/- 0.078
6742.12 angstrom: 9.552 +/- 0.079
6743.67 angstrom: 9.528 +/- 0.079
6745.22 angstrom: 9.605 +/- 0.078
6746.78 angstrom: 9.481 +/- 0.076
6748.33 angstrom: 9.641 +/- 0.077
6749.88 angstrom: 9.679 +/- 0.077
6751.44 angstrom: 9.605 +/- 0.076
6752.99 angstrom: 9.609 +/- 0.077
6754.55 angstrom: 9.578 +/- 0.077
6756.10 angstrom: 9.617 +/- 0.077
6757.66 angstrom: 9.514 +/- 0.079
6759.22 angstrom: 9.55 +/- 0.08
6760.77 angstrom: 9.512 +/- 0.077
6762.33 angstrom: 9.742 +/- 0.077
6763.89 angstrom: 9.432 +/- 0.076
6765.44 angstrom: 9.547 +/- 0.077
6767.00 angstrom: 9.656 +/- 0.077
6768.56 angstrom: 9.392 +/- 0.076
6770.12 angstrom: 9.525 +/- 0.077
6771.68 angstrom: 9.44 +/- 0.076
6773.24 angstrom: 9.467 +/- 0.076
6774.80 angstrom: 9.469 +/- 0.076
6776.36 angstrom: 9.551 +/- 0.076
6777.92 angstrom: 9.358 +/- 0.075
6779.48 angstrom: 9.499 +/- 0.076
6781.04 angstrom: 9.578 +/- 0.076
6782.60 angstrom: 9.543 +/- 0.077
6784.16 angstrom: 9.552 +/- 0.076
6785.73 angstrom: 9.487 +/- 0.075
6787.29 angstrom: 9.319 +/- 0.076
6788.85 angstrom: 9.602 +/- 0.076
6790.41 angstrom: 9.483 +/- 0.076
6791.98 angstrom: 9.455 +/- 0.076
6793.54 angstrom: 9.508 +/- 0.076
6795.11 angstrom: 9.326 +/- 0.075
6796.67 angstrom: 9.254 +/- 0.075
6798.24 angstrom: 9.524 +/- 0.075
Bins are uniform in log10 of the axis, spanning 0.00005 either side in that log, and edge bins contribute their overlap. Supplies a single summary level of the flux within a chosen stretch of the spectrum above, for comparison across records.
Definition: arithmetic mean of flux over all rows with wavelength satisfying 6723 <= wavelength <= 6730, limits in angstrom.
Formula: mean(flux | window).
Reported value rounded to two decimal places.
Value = 9.60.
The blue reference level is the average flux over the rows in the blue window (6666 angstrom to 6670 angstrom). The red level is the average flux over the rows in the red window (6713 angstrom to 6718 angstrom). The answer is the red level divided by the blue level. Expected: 0.99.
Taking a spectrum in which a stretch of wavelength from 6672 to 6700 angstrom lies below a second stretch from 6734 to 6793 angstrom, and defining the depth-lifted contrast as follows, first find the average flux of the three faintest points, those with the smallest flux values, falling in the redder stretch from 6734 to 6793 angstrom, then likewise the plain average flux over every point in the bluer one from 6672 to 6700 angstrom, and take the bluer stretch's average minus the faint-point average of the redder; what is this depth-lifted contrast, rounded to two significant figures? 0.51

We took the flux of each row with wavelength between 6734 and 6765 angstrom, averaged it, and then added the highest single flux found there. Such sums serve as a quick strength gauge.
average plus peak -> 19.3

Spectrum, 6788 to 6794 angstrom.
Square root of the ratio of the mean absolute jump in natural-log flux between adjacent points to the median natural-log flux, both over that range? 0.056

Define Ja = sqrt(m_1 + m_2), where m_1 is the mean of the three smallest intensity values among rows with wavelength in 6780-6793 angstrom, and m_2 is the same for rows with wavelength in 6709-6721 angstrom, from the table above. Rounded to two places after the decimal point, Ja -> 4.37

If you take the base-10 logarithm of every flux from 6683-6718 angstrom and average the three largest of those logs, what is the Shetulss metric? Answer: 1.00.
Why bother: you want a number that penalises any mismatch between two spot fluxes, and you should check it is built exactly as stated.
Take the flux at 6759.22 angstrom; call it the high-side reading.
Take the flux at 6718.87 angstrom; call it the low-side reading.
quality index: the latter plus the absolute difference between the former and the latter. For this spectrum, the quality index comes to 9.9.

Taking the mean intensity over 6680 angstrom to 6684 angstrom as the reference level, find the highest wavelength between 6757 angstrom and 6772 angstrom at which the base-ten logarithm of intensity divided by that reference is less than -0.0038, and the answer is 6771.68 angstrom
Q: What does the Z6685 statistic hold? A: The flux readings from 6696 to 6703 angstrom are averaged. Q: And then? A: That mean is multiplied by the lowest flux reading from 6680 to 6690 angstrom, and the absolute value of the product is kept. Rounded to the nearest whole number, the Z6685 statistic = 94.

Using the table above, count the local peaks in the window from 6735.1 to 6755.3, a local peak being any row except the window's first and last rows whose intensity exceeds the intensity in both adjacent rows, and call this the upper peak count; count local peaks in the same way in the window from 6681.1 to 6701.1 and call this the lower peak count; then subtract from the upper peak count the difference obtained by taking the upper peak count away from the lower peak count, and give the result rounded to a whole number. 5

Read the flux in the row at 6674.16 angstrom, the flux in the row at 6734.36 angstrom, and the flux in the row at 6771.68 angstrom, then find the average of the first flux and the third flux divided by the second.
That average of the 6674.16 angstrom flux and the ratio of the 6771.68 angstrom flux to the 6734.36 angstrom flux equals 5.49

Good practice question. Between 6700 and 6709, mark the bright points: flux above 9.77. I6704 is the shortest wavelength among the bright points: 6700.33 angstrom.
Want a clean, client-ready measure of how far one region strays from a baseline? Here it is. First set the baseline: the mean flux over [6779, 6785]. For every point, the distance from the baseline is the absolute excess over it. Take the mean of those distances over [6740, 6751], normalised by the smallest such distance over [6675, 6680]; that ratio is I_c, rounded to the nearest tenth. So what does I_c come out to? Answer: 0.2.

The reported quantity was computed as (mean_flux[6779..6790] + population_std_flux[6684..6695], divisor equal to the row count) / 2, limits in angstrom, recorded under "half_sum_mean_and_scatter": 4.81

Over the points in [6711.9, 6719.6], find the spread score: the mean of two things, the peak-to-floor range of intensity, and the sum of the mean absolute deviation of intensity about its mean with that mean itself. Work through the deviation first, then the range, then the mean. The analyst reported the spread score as 4.95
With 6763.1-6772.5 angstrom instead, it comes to 4.92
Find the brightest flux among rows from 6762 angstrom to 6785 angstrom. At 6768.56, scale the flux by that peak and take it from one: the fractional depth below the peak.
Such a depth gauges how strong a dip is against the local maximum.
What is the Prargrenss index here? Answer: 0.036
